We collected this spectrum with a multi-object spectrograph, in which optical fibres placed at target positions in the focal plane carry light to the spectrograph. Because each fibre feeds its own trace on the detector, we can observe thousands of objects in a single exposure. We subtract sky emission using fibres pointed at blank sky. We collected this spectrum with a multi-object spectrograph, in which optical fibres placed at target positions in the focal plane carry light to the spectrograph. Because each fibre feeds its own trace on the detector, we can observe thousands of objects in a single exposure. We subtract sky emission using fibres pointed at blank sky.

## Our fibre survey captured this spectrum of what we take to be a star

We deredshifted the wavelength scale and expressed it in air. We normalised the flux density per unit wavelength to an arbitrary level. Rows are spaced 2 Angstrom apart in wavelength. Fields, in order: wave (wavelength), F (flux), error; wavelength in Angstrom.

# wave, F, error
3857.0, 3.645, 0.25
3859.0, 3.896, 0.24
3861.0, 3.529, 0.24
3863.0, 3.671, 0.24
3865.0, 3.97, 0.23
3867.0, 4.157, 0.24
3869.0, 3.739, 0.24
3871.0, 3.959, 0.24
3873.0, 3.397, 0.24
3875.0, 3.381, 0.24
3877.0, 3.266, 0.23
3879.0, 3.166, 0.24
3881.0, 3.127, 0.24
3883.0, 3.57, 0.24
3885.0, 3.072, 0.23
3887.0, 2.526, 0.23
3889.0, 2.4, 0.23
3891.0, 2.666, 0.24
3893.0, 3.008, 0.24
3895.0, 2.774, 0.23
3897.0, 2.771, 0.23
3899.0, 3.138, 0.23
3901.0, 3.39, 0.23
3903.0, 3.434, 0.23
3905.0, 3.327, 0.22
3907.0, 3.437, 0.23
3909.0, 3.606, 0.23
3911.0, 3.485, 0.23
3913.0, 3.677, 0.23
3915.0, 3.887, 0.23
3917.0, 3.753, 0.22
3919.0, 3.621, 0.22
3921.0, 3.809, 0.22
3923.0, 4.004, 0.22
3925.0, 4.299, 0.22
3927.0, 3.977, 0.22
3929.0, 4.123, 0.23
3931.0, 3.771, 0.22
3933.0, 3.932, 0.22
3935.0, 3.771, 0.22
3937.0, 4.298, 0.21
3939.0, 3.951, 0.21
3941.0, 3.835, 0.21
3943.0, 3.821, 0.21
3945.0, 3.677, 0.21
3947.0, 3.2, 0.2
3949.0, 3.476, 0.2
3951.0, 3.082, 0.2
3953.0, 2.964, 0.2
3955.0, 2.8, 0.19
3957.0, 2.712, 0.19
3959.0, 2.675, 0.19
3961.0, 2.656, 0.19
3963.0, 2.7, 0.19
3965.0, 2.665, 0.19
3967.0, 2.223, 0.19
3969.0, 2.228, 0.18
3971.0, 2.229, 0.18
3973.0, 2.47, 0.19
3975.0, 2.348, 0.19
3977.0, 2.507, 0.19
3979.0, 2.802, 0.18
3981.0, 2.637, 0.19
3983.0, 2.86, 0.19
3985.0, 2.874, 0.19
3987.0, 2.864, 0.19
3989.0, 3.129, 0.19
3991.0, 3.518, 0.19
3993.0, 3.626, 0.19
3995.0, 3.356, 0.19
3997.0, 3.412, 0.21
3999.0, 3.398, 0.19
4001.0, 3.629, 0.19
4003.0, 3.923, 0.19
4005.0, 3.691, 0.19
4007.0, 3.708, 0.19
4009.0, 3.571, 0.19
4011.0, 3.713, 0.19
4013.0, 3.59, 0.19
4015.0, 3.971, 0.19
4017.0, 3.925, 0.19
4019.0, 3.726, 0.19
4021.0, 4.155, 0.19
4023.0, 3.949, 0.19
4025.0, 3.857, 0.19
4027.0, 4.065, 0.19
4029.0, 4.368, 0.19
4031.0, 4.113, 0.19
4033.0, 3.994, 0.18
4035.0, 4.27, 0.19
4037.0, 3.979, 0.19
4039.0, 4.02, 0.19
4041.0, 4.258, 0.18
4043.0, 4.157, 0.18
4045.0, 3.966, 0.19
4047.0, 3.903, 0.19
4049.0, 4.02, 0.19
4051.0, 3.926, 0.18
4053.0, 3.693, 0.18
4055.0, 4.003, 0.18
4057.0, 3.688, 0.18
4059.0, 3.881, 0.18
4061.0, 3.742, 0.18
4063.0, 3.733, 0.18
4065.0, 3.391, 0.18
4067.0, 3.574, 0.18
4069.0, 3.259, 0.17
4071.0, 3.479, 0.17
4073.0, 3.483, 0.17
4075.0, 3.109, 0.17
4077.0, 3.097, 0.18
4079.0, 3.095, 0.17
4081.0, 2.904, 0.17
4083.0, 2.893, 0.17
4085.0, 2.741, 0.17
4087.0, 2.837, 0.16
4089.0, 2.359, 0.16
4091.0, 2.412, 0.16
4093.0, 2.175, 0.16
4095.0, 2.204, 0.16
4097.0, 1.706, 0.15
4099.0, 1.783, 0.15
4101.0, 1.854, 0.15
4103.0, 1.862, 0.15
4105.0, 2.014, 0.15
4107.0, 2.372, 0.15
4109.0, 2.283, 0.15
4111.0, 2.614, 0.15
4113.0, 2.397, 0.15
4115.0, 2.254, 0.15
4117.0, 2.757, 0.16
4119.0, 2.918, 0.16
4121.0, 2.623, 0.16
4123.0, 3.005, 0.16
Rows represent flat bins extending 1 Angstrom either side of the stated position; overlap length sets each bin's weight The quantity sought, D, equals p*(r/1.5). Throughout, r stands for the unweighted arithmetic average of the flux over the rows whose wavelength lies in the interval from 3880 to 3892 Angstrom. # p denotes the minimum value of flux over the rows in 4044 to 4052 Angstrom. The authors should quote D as 7.5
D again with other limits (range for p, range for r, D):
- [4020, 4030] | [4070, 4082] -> 8.2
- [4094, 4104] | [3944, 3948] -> 3.9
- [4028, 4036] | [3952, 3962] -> 7.4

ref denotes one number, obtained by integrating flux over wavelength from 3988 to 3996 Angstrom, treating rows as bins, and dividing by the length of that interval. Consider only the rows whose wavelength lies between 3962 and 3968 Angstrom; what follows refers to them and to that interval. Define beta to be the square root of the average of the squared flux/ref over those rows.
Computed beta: 0.75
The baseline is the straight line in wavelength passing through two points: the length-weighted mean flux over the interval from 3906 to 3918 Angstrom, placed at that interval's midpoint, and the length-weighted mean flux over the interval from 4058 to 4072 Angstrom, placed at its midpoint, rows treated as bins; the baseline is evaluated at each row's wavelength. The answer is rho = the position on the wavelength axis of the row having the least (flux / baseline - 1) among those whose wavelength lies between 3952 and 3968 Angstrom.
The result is 3967.0 Angstrom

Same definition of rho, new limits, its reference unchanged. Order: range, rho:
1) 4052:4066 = 4065.0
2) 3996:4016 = 3999.0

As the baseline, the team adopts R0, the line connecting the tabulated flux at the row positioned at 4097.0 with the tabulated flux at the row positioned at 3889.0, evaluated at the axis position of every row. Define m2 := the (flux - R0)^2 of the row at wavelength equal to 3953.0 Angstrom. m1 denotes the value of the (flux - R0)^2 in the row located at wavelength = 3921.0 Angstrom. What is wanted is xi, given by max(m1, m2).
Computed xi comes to 2.3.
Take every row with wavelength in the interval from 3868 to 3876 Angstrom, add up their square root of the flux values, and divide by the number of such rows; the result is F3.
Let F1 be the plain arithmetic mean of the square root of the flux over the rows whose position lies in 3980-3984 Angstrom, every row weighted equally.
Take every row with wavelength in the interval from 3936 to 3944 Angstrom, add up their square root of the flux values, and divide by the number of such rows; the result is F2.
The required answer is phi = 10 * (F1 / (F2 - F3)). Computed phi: 180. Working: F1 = 1.7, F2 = 1.99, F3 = 1.90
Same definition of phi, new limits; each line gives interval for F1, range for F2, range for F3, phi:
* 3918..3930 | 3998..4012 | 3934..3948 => -607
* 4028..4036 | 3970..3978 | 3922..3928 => -43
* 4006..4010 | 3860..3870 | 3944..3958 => 103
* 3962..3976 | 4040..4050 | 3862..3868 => 478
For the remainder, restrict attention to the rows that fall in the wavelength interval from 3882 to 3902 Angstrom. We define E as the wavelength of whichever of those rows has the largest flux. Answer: 3883.0 Angstrom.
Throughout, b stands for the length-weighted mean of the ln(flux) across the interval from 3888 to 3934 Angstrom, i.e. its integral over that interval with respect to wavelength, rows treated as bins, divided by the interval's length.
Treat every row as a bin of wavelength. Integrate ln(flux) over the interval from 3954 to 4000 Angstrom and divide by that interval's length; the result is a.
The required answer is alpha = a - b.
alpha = -0.22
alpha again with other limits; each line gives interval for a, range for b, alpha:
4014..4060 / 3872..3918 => 0.22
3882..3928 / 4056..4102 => 0.16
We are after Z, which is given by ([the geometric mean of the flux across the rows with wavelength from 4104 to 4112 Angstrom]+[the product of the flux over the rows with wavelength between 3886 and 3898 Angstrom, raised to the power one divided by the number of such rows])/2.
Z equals 2.5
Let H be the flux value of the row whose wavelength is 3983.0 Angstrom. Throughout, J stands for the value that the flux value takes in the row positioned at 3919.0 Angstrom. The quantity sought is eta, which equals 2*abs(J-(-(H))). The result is 13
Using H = 2.86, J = 3.621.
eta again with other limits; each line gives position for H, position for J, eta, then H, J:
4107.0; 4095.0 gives 9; 2.372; 2.204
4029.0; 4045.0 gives 17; 4.368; 3.966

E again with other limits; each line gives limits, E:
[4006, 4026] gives 4021.0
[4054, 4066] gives 4055.0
